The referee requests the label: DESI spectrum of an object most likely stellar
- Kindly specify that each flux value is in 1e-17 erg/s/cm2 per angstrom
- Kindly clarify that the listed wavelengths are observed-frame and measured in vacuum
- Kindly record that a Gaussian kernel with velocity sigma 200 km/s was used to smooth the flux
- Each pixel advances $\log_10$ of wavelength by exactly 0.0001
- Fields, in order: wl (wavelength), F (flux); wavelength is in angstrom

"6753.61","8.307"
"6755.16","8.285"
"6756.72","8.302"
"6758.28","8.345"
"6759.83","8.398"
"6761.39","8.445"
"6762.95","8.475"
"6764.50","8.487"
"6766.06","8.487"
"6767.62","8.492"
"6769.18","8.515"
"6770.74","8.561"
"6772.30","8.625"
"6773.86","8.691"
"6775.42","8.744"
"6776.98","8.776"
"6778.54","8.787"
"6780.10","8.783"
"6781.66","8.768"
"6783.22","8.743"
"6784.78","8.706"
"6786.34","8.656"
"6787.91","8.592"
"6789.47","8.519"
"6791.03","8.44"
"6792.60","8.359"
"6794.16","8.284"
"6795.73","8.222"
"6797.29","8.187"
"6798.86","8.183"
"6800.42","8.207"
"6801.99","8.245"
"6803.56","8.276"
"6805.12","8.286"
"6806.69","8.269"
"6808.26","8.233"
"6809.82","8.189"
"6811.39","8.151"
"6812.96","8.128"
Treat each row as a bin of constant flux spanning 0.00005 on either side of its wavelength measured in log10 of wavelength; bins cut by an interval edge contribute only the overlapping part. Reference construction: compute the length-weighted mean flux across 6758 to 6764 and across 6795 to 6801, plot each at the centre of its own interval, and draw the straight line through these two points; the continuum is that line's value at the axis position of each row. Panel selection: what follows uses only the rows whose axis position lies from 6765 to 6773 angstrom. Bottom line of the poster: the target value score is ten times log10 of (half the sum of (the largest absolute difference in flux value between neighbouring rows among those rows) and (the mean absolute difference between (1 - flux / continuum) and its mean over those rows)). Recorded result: -14.5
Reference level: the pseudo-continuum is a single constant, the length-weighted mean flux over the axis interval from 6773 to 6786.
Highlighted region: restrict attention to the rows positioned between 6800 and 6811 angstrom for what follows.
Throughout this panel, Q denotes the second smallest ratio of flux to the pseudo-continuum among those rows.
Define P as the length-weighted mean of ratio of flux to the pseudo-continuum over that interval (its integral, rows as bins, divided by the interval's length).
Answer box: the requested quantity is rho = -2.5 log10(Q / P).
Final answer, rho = 0.005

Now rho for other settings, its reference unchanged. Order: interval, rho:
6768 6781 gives 0.015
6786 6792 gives 0.001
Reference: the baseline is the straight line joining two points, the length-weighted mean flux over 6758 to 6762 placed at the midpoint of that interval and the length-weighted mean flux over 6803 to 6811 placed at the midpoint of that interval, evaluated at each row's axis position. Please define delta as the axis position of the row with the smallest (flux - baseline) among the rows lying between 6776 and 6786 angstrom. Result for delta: 6784.78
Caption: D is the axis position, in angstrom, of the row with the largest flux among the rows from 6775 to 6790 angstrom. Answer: 6778.54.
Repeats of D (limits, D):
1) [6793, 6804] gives 6794.16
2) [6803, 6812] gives 6805.12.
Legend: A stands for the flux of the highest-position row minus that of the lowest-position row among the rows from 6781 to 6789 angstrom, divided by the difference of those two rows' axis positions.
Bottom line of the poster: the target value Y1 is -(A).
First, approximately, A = -0.028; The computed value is 0.028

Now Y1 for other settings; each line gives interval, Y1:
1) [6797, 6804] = -0.014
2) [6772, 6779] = -0.026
